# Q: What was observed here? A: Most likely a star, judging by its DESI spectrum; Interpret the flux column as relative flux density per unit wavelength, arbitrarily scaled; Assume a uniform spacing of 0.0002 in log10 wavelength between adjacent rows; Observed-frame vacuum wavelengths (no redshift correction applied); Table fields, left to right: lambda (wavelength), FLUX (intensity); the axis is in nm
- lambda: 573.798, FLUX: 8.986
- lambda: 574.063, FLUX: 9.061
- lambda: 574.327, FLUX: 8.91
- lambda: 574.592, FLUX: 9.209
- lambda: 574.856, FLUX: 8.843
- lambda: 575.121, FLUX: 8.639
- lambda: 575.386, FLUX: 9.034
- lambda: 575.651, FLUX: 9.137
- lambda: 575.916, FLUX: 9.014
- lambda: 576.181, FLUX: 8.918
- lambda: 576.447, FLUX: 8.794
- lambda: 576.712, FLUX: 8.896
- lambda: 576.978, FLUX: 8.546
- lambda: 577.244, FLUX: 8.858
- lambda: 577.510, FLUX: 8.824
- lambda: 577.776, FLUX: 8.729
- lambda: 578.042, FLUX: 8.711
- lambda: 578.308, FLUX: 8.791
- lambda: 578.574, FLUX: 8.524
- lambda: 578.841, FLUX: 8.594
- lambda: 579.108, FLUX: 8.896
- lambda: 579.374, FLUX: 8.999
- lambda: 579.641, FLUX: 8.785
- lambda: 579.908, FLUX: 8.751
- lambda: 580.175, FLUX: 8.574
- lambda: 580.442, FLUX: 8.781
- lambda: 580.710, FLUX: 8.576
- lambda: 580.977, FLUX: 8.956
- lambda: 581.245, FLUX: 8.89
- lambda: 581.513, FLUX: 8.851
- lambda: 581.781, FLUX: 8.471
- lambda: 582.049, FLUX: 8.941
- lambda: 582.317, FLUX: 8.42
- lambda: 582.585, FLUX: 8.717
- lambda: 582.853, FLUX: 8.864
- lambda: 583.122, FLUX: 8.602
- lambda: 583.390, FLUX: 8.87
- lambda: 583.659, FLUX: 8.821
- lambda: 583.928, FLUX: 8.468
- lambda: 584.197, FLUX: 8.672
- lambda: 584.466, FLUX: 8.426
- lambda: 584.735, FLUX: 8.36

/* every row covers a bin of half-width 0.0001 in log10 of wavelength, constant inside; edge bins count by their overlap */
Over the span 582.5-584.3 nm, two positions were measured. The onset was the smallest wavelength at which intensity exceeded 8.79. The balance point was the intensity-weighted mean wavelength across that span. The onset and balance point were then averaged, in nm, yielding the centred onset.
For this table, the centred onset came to 583.12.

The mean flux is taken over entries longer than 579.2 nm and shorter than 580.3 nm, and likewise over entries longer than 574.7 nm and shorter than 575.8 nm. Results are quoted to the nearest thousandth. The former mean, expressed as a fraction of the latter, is 0.985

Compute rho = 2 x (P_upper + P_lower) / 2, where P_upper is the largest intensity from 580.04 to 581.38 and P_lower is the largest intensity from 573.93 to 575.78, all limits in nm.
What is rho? 18.2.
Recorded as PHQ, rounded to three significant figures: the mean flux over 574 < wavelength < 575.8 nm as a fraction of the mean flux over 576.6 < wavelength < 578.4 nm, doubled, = 2.05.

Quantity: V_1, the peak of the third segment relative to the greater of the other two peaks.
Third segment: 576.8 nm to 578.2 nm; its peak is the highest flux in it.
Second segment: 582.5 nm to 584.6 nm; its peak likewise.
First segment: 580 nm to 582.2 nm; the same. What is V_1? 0.99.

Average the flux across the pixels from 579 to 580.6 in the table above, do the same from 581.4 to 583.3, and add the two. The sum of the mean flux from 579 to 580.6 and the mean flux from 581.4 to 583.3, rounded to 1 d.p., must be 17.5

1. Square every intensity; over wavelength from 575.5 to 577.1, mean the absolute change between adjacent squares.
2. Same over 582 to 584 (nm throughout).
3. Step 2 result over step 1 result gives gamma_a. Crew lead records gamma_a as 1.7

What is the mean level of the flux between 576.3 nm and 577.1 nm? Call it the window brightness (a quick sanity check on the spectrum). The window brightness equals 8.75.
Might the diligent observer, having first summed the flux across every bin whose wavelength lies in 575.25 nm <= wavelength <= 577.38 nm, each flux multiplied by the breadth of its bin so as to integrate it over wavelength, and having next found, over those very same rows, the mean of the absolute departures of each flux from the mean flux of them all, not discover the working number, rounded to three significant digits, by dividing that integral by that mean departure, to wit 150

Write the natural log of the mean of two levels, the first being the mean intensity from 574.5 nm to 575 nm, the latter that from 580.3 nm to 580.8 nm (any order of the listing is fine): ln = 2.18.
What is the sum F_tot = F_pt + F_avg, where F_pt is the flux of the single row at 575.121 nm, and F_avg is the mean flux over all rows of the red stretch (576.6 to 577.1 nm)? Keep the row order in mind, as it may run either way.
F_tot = 17.4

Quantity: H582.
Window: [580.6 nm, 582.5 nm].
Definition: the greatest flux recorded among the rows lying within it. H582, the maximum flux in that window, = 8.956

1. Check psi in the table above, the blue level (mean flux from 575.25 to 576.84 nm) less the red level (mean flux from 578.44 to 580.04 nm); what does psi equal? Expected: 0.21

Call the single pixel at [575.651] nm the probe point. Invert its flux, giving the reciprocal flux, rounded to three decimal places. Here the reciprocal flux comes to 0.109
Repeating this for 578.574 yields 0.117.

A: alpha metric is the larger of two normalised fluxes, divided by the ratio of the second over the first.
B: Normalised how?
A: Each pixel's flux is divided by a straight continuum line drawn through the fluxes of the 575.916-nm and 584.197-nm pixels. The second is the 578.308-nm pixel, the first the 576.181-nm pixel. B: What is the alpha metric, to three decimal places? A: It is 0.995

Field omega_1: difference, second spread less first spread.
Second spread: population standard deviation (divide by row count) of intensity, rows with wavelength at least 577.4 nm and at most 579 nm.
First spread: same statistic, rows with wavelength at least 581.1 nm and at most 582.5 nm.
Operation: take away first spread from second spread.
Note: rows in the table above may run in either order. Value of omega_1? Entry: -0.12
